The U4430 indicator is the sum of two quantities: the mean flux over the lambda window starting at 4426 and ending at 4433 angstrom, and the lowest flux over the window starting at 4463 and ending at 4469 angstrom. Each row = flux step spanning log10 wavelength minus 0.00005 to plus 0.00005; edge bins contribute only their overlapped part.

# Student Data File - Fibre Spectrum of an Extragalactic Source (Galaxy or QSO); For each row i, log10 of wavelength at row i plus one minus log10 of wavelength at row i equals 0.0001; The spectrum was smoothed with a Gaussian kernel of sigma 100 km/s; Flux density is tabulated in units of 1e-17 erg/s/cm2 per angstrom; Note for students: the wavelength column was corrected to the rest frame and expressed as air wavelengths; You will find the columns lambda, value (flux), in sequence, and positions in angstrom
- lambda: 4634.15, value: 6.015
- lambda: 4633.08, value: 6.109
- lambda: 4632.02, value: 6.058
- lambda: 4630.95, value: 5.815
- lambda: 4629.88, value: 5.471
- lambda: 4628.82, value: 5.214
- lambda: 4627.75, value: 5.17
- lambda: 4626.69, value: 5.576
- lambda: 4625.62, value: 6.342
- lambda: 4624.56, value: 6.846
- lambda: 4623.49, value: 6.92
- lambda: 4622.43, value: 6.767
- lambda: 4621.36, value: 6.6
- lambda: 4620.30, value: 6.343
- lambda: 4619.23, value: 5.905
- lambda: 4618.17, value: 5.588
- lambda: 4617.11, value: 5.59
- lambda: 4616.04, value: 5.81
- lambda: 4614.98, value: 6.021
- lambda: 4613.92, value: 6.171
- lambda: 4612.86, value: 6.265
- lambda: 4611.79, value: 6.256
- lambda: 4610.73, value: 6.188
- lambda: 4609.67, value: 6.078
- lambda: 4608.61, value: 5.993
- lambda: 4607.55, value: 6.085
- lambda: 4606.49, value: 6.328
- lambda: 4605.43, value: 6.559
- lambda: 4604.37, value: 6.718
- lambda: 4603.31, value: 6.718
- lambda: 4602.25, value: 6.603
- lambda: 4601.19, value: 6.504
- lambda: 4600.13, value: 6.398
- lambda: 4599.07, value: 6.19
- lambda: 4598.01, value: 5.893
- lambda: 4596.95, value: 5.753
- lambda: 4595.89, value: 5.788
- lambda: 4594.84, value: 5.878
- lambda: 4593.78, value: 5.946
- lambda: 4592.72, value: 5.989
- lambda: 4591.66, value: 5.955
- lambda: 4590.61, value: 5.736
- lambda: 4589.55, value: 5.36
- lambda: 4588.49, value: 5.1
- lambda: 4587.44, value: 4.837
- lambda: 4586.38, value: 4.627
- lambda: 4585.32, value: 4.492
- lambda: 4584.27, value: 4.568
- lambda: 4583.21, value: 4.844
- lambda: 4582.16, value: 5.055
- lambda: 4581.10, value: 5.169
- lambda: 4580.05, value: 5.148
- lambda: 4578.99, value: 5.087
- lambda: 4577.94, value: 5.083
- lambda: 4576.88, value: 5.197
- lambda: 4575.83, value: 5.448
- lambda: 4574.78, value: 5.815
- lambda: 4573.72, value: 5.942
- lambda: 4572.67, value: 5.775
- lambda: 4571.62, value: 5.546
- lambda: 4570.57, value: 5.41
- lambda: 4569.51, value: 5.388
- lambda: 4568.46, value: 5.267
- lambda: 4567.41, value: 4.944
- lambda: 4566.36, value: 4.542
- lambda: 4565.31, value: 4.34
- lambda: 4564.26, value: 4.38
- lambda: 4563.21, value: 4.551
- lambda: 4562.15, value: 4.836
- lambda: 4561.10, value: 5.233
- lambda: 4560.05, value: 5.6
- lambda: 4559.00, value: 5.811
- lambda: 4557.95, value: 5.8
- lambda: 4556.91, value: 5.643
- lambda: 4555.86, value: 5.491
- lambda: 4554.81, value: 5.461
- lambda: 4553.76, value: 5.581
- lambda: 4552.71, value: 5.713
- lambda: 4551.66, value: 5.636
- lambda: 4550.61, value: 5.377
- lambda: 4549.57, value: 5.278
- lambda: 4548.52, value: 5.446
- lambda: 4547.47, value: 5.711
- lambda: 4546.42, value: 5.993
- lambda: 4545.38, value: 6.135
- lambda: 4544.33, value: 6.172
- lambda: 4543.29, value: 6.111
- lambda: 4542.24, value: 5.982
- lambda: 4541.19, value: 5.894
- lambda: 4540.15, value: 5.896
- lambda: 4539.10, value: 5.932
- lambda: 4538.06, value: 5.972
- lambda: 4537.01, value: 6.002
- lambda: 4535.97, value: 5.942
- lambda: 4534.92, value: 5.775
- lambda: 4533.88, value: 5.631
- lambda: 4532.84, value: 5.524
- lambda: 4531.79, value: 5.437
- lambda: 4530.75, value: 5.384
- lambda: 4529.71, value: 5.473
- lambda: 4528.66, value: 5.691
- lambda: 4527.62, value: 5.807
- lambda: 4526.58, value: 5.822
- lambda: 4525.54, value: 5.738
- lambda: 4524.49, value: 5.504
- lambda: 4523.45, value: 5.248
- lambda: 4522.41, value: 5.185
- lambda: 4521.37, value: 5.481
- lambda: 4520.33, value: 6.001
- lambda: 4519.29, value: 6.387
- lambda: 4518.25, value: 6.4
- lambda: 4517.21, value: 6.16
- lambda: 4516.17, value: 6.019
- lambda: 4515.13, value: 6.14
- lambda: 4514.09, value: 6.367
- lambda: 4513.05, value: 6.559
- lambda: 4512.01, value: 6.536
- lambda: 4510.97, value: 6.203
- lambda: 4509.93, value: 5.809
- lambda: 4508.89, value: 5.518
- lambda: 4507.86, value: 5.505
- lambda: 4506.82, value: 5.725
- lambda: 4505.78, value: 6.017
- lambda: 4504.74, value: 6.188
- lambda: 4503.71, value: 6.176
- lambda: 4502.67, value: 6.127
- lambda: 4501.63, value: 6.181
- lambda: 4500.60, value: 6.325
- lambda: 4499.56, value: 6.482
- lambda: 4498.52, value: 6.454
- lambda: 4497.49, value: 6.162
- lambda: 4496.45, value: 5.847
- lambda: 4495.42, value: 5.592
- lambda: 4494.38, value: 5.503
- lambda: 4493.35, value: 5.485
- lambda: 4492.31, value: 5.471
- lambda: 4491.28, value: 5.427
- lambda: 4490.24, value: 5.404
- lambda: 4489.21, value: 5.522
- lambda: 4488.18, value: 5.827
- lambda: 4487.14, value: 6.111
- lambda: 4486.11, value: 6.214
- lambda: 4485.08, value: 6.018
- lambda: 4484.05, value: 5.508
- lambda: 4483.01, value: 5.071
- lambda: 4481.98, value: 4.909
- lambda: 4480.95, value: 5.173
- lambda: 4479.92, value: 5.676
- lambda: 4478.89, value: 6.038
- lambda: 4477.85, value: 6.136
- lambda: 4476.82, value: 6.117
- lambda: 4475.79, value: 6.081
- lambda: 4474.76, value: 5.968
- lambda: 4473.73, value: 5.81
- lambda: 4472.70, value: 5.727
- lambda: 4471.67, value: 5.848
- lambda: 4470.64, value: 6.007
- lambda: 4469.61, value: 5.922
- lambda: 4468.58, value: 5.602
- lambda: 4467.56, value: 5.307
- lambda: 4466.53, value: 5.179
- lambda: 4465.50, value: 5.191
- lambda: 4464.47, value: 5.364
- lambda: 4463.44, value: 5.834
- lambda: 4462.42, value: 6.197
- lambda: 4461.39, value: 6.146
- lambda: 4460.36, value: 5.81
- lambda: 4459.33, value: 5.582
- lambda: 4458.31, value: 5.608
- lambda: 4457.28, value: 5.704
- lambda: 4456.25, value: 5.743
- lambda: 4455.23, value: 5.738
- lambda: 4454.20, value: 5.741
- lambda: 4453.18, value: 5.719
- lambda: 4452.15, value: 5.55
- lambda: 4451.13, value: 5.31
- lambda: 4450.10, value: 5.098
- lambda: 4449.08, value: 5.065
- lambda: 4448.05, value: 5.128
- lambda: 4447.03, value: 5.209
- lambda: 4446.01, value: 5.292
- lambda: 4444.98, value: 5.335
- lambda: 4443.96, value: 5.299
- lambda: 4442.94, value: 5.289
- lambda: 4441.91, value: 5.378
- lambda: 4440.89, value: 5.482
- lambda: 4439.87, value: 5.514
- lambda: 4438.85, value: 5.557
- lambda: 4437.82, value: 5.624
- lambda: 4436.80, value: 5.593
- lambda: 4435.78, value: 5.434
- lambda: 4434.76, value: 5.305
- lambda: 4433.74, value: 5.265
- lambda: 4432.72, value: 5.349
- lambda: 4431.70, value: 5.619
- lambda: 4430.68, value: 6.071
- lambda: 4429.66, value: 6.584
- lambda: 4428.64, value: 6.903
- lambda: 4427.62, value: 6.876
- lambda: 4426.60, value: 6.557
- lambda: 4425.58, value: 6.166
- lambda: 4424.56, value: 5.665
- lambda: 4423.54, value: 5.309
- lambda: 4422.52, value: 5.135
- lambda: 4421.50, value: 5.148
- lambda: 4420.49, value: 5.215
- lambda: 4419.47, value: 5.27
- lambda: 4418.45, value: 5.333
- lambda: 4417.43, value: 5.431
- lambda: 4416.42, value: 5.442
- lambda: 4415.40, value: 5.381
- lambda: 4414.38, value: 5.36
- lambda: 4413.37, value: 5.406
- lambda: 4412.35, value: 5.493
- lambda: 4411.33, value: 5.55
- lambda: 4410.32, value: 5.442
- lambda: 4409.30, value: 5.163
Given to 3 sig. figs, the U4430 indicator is 11.5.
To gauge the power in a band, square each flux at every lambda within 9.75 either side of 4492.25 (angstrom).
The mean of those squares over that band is 34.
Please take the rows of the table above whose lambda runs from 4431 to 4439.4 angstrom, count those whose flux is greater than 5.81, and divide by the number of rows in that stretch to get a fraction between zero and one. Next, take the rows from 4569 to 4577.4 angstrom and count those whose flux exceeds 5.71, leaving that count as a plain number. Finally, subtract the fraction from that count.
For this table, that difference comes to 3.0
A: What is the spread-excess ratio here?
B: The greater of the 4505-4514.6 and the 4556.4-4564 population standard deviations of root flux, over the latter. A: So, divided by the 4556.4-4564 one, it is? 1.00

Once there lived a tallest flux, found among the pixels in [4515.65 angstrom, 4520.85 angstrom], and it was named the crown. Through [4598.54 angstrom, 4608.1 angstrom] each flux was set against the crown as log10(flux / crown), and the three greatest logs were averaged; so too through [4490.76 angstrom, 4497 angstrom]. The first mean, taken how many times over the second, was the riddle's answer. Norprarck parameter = -0.34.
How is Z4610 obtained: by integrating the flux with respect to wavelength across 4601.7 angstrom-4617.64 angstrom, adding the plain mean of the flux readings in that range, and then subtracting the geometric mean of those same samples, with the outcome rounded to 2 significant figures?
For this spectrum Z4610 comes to 99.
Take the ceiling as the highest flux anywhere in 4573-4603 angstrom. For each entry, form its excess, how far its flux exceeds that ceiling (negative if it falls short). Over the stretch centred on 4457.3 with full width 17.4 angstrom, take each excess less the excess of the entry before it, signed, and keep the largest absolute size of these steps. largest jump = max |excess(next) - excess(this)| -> 0.470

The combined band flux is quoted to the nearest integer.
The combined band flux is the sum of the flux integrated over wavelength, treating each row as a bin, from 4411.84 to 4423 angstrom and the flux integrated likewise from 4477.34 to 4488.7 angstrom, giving 124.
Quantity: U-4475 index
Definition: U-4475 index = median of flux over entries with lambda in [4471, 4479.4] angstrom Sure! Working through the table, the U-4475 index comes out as 6.0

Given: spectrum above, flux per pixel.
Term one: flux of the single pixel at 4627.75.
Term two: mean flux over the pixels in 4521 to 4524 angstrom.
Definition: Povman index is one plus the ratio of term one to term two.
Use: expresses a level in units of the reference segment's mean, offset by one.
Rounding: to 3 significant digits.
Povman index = 1.97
